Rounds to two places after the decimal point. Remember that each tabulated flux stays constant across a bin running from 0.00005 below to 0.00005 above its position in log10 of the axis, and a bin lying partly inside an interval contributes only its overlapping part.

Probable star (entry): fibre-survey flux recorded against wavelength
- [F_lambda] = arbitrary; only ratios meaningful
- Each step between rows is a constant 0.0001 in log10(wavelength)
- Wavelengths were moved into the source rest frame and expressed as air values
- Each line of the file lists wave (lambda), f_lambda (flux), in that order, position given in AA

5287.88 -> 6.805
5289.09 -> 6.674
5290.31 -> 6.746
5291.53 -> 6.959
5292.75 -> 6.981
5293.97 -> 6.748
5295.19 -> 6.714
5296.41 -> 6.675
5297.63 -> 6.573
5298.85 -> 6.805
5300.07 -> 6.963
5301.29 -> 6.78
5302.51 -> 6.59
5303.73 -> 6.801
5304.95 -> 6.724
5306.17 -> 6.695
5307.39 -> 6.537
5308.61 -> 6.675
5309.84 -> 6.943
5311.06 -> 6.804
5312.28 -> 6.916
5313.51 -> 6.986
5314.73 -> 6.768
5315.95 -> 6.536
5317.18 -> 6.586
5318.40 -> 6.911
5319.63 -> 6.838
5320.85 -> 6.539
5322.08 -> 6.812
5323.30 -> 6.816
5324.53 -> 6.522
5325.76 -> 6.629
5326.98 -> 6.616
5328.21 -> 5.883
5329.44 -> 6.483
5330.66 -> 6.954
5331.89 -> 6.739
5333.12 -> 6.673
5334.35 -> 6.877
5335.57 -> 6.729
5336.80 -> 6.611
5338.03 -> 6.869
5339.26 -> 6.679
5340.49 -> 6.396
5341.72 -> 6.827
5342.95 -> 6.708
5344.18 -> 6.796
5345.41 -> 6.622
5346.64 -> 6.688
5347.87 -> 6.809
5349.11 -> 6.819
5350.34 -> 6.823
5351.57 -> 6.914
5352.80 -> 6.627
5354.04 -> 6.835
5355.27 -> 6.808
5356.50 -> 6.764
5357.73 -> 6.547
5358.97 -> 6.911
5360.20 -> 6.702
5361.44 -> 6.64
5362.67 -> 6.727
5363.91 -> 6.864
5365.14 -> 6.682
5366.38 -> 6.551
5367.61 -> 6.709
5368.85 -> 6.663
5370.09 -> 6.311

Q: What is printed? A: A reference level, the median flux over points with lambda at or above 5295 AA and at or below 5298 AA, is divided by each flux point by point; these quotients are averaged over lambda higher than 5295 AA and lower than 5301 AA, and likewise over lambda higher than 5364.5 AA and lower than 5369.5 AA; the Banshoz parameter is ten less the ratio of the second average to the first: 8.99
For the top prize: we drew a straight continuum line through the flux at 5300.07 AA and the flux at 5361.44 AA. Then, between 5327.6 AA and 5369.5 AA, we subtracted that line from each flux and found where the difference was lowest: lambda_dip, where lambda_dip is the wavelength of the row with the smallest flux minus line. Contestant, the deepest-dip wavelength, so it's 5328.21 AA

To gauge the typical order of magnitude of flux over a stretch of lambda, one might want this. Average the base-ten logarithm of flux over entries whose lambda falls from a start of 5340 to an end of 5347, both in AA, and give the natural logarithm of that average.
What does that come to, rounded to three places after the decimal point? -0.193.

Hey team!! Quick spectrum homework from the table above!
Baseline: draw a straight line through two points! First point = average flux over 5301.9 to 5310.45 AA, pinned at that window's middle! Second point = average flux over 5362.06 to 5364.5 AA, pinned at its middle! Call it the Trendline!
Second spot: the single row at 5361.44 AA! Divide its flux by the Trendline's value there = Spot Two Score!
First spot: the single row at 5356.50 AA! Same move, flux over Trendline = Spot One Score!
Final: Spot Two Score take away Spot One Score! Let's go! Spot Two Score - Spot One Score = -0.019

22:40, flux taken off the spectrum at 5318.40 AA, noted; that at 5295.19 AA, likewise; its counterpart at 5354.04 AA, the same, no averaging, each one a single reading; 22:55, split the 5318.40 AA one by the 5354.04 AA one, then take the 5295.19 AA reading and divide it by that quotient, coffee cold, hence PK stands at 6.640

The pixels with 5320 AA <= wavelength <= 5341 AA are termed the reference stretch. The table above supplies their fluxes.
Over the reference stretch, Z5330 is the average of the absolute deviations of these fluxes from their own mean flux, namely 0.167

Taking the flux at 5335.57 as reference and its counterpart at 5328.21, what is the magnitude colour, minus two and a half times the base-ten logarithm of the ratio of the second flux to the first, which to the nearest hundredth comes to 0.15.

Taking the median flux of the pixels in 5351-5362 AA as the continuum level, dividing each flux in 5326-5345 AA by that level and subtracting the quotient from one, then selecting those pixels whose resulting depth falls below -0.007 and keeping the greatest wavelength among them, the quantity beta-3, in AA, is 5341.72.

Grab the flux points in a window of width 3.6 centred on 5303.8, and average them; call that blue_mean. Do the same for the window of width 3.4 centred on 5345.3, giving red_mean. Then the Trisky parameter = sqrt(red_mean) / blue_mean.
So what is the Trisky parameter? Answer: 0.386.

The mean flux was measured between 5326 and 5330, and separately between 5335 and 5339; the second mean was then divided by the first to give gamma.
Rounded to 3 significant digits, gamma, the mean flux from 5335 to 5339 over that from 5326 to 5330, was 1.06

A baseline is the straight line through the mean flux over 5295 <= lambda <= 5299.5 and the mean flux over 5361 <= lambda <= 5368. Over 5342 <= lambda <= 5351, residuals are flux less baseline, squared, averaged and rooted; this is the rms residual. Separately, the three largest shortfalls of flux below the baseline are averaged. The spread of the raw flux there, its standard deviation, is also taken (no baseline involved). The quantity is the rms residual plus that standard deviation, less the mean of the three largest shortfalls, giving 0.14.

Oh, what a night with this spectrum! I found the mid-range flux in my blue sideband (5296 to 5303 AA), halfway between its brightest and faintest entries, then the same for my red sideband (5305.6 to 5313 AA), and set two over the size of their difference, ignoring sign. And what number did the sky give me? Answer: 71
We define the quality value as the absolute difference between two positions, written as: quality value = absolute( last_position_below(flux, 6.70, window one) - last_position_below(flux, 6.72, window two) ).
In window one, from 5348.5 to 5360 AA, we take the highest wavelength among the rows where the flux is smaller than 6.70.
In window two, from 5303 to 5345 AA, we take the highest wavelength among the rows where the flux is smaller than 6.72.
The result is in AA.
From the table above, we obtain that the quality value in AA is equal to 14.8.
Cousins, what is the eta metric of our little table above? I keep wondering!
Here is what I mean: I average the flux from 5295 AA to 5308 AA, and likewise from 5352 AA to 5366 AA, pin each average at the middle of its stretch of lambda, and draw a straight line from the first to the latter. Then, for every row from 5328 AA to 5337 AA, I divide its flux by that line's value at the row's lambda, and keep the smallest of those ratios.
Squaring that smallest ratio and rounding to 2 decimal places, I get 0.77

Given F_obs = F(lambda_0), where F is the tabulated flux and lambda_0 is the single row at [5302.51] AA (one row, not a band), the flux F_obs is 6.59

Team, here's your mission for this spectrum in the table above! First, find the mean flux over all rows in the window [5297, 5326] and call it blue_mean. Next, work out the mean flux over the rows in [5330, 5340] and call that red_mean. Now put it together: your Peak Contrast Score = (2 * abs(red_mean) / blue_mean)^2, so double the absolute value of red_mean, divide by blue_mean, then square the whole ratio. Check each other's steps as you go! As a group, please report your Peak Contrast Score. 4.03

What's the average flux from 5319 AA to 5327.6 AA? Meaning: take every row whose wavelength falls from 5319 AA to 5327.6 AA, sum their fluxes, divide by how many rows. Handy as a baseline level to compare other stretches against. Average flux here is 6.68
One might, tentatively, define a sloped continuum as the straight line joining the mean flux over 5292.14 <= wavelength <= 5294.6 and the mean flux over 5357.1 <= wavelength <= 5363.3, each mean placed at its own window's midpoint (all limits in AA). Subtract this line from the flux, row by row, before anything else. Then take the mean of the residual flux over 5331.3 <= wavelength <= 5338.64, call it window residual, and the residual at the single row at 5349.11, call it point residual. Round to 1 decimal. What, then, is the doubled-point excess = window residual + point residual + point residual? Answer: 0.2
